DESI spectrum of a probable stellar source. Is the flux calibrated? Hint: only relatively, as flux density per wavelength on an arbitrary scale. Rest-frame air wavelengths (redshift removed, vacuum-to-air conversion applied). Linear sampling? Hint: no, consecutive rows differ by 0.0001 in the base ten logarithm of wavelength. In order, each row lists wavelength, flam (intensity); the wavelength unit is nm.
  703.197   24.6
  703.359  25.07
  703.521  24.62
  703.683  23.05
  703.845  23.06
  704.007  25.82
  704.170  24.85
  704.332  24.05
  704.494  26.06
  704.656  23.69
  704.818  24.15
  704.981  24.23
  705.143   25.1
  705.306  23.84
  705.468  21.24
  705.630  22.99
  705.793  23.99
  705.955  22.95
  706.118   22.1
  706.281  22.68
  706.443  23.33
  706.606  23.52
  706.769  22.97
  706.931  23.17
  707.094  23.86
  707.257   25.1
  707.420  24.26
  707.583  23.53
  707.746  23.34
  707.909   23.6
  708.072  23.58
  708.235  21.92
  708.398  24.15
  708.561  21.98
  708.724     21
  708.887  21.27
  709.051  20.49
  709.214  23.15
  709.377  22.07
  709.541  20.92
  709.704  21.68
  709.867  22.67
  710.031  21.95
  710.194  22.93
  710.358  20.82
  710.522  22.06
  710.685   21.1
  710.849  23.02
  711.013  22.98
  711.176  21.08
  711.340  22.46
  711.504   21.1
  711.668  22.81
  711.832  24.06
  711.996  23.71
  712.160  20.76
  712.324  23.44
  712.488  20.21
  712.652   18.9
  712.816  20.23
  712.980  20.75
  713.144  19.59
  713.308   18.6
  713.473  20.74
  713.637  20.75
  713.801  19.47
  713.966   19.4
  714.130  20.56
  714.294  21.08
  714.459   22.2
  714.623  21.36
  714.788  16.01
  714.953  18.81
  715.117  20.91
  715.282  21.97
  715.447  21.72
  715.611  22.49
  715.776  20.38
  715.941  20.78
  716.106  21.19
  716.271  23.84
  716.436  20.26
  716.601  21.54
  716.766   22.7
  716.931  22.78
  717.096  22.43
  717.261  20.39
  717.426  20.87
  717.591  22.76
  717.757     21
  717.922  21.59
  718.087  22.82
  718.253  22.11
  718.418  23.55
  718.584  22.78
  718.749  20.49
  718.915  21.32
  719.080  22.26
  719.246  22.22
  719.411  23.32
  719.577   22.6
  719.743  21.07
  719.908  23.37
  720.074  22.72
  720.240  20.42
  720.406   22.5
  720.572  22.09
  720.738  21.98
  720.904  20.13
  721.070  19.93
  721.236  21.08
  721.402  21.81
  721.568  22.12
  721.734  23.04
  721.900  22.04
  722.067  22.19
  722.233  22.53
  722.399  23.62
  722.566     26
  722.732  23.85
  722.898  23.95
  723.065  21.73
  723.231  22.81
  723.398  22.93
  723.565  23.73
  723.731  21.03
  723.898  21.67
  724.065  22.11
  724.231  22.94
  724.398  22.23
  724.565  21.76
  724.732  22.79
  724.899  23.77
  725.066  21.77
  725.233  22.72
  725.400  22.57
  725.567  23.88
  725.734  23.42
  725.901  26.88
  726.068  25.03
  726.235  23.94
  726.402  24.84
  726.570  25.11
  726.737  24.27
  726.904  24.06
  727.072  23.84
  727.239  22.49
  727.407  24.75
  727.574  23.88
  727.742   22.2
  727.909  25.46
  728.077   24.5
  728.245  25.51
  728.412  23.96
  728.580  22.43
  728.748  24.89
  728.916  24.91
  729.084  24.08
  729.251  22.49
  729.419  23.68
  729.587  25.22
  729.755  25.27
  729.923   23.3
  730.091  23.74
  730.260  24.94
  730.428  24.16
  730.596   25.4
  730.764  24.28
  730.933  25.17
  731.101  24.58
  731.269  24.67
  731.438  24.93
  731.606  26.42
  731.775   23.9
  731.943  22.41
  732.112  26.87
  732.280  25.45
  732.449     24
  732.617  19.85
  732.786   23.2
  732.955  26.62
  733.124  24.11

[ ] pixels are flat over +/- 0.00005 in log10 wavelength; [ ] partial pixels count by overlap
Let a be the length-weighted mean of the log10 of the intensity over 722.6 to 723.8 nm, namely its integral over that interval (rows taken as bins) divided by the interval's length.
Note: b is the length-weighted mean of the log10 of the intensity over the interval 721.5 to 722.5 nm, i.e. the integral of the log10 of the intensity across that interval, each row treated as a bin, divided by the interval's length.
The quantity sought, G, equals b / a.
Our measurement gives 0.99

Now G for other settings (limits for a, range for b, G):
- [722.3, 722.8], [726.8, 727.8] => 0.99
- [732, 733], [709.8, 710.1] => 0.97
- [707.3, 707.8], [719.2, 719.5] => 0.99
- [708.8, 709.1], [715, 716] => 1.01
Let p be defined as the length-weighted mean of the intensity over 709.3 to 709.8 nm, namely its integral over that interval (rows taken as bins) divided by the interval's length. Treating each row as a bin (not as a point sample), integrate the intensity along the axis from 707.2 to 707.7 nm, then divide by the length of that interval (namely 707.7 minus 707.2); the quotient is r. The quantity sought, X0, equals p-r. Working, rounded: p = 21.6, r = 24.2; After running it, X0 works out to -2.6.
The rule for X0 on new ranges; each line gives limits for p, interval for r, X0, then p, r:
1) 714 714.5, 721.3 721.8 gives -1.2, 21.0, 22.3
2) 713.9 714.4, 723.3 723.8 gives -2.1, 20.5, 22.6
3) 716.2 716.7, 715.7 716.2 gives 1.0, 21.9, 20.8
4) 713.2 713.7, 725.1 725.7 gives -3.0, 20.0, 23.0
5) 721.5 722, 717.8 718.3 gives 0.3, 22.4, 22.1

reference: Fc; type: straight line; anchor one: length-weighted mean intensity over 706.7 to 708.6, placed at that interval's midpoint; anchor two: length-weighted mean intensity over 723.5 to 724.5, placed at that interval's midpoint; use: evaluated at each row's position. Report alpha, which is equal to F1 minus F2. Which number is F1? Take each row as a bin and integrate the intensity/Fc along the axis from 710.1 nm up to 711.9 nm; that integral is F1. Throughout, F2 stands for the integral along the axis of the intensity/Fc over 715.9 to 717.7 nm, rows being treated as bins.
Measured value 0.0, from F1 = 1.72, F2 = 1.72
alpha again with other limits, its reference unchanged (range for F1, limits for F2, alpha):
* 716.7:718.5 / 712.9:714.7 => 0.2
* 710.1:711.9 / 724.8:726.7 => -0.3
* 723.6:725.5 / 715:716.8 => 0.2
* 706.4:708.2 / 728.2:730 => -0.2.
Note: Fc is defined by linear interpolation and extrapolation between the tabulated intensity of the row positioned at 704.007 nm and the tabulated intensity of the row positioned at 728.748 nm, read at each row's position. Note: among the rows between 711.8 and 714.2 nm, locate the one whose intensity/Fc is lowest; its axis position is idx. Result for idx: 713.308 nm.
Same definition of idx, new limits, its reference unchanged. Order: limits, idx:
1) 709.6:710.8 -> 710.358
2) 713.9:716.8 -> 714.788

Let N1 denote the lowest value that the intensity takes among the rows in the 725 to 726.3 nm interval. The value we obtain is 21.77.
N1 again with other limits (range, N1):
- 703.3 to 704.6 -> 23.05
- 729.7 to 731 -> 23.3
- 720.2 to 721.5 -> 19.93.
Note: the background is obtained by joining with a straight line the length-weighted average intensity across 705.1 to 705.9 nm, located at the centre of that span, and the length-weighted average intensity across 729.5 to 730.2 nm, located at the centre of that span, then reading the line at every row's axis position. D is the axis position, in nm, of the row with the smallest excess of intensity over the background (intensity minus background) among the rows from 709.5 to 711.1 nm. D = 710.358 nm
